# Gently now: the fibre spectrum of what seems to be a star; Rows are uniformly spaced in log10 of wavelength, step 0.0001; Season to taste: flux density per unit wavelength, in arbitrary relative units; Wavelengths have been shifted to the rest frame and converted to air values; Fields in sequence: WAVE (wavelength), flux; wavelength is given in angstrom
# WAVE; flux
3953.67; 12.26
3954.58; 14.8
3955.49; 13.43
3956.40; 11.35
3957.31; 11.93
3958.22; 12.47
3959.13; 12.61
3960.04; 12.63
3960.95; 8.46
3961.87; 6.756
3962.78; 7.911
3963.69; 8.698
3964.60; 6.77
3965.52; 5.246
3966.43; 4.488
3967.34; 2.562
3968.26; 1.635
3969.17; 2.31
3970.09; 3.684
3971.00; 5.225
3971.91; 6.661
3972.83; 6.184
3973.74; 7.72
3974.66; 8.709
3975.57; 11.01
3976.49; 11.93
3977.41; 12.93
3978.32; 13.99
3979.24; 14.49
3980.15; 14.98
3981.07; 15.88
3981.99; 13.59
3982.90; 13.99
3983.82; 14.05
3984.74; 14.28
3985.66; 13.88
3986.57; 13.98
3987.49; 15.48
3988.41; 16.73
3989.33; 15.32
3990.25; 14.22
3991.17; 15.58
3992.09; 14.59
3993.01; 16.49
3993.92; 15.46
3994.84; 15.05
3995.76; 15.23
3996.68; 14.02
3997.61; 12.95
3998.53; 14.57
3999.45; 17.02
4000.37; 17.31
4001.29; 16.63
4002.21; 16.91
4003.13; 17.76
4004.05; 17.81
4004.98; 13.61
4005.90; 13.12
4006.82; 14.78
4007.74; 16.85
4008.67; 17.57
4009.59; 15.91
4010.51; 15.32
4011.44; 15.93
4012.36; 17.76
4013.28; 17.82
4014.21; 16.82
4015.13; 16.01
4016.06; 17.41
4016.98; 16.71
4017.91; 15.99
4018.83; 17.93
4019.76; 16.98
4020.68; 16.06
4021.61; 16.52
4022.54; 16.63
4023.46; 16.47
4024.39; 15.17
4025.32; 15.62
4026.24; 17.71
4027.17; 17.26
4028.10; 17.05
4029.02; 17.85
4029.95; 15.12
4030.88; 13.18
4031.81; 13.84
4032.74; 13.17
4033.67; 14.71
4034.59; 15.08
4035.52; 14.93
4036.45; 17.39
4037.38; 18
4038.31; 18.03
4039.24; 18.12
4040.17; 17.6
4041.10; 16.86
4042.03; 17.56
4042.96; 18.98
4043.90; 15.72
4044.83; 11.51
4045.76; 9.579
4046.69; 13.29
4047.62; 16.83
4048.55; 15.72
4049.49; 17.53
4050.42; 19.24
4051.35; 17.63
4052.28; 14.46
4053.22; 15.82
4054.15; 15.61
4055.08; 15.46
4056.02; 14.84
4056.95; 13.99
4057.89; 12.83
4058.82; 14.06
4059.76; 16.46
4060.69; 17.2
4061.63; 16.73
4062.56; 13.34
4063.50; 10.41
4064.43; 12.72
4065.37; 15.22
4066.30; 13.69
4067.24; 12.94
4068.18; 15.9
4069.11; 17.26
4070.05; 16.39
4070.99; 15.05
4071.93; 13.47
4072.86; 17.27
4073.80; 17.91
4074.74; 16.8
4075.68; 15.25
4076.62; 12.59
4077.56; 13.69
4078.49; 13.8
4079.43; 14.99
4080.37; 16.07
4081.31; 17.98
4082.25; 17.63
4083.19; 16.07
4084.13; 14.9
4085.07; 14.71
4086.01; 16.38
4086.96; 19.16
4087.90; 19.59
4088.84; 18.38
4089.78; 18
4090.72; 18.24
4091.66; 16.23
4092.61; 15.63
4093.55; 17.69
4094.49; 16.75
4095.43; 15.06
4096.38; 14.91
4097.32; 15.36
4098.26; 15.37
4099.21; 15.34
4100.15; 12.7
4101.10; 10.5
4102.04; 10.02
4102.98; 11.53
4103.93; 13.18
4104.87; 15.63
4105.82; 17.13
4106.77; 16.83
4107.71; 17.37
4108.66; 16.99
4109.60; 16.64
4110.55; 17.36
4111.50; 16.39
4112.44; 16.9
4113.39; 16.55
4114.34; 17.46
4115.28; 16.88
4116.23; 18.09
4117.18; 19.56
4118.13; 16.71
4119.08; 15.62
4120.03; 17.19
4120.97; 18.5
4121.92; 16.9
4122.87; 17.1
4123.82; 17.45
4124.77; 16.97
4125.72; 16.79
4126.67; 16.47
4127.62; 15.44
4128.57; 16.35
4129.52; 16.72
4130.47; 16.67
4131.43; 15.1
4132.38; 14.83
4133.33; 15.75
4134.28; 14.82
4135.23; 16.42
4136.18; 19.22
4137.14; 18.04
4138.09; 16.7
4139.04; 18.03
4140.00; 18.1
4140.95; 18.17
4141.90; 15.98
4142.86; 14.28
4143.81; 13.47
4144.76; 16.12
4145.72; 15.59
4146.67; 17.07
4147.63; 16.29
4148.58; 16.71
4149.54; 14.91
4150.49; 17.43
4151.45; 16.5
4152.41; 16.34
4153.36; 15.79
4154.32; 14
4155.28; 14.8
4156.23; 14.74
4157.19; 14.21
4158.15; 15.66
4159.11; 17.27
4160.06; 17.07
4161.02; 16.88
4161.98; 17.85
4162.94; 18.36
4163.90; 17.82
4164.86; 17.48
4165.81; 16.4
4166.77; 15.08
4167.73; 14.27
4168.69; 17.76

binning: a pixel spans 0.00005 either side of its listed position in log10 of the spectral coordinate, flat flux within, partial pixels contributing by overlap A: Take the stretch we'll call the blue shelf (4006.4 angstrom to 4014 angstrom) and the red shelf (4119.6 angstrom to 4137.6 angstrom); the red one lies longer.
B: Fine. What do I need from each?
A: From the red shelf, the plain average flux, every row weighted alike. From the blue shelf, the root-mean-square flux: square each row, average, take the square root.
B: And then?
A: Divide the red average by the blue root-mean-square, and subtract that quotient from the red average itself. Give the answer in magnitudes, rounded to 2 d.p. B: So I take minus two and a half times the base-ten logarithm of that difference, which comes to -2.99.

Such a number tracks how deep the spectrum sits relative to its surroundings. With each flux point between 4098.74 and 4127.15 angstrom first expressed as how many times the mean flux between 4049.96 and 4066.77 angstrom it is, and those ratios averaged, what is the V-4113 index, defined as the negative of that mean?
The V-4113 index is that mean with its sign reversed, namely -1.07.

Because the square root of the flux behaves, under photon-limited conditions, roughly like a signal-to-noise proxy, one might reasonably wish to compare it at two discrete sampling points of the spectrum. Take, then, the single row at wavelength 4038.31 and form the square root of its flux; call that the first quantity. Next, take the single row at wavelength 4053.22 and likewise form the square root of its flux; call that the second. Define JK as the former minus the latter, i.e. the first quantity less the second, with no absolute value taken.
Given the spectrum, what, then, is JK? 0.27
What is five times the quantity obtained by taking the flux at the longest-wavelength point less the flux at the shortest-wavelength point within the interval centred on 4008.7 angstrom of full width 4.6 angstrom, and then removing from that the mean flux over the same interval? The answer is -78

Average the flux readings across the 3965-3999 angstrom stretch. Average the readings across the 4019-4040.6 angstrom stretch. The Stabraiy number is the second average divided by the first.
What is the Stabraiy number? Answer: 1.40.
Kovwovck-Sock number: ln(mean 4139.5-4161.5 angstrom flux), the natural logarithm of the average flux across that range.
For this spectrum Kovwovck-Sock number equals 2.77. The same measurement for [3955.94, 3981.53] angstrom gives 2.19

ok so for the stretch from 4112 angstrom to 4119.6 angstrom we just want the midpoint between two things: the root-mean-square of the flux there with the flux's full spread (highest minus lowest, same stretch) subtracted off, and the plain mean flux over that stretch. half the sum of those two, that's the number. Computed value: 15.3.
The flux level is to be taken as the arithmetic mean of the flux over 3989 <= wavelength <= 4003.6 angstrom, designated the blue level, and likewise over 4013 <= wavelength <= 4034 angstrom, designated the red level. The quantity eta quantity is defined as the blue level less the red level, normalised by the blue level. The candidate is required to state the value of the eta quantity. -0.04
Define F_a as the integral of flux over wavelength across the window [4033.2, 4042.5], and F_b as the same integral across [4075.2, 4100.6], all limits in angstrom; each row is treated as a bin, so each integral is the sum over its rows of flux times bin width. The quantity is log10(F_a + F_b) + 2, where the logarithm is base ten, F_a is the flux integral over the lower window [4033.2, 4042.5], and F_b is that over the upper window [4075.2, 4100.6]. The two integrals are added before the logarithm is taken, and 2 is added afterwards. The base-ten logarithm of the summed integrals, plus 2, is 4.75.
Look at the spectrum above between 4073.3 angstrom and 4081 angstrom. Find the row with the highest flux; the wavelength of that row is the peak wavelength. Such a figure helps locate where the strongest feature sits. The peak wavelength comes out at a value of 4073.80 angstrom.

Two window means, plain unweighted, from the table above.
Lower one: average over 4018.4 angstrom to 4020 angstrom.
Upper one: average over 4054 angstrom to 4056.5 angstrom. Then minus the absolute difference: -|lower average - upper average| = -2.2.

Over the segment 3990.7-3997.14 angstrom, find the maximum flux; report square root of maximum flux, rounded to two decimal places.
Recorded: 4.06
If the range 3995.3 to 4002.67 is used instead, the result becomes 4.16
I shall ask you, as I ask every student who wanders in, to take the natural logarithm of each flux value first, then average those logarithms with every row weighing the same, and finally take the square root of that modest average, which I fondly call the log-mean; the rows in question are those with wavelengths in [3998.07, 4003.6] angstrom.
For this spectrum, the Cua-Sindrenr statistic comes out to 1.68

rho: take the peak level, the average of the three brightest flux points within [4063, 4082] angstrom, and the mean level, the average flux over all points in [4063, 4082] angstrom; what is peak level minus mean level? 2.7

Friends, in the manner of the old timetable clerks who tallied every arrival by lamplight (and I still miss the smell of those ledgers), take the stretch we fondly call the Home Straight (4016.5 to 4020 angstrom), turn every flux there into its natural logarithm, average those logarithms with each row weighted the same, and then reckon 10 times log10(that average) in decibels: 4.51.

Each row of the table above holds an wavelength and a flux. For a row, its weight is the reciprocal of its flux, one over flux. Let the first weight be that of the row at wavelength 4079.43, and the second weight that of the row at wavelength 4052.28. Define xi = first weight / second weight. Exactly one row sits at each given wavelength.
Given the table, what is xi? 0.96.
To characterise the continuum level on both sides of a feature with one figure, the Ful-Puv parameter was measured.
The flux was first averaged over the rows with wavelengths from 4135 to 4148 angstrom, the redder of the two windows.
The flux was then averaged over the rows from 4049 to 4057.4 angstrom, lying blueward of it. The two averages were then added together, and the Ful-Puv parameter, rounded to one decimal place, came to 32.7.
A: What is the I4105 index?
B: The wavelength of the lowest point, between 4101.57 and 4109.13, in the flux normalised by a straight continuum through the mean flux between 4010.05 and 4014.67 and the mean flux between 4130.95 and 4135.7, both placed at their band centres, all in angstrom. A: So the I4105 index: 4102.04 angstrom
